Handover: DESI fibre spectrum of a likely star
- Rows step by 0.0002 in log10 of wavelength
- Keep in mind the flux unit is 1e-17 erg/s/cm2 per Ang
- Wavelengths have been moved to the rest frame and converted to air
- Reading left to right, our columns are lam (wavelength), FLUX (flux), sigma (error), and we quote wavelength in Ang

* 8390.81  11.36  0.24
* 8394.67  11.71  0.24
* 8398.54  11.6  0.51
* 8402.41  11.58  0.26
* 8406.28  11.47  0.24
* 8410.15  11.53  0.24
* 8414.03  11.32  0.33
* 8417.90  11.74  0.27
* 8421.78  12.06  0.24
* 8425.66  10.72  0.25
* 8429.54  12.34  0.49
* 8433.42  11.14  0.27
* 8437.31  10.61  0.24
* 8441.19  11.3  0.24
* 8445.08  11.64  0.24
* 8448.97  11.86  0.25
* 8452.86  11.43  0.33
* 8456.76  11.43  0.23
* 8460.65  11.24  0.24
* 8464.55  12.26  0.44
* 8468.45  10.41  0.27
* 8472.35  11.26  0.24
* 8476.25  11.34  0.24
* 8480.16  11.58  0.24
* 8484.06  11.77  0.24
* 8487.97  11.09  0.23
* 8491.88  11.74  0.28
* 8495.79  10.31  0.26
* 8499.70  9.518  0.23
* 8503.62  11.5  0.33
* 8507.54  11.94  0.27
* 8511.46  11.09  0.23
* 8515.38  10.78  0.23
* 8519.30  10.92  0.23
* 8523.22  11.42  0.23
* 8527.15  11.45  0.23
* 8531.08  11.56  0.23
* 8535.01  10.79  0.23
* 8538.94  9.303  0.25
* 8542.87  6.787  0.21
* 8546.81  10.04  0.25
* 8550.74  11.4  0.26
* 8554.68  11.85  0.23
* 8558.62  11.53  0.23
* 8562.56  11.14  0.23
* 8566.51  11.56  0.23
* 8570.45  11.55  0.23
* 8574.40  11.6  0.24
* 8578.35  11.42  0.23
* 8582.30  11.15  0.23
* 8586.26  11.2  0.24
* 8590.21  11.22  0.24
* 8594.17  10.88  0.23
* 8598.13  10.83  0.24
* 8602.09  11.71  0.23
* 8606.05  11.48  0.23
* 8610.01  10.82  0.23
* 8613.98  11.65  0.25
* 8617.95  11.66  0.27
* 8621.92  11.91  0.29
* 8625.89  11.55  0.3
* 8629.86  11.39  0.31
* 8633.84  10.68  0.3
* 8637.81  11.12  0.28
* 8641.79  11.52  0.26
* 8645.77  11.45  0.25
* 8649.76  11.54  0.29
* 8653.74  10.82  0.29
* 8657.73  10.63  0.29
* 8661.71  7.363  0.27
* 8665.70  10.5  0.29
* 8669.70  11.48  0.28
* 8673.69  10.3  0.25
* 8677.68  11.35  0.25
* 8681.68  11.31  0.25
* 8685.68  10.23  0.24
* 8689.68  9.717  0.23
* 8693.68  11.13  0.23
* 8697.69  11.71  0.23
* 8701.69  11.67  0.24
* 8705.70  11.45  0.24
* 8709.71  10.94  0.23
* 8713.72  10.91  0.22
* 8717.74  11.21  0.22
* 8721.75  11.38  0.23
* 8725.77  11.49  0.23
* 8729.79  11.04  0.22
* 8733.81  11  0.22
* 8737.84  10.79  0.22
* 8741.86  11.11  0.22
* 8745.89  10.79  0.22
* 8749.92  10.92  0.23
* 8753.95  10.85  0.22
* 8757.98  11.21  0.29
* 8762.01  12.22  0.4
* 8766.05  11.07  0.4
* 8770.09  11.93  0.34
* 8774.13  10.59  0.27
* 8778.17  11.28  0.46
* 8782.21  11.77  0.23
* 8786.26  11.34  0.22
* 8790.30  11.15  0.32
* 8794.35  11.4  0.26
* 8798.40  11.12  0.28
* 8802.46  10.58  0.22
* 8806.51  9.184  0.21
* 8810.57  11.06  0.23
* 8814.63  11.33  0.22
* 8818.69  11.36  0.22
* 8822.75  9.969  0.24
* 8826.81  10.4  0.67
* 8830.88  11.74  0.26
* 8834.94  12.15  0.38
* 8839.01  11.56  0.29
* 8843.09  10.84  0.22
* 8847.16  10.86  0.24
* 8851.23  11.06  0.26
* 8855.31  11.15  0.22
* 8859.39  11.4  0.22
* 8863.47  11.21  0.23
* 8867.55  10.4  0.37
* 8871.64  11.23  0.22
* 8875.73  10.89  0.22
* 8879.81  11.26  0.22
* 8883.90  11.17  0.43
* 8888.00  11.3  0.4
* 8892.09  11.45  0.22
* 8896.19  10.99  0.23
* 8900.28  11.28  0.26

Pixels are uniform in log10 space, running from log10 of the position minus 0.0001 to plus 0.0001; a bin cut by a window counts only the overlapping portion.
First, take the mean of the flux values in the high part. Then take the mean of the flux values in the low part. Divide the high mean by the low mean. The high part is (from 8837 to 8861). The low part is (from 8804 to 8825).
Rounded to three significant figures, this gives 1.05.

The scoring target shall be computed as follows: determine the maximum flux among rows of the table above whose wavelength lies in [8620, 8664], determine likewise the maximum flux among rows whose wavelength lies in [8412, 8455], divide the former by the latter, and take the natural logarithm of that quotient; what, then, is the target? -0.04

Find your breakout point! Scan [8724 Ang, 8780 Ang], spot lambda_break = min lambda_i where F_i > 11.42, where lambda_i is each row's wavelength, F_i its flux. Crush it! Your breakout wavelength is 8725.77 Ang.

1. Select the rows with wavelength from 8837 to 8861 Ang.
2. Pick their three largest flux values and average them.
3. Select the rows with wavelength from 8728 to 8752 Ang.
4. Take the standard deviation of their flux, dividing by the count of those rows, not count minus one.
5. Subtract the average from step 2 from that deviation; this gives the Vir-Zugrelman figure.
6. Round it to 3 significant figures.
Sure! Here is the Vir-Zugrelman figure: -11.2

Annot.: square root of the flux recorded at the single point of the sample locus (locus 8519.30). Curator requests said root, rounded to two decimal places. 3.30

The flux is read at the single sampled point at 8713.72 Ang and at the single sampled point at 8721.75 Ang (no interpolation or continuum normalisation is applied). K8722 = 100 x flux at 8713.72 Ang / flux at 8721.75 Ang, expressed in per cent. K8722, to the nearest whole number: 96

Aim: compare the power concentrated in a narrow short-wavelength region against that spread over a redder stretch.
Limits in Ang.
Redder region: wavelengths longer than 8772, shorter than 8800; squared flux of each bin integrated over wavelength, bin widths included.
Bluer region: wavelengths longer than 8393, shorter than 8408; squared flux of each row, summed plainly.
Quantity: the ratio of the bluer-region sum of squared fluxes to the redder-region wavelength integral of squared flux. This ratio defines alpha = 0.15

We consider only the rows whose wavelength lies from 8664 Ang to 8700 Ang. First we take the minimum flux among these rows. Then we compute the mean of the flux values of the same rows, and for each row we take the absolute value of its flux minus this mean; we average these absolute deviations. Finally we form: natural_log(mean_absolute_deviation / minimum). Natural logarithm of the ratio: -2.79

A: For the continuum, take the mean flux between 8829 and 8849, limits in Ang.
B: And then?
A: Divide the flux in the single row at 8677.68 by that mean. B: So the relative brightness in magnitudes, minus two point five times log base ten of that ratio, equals 0.01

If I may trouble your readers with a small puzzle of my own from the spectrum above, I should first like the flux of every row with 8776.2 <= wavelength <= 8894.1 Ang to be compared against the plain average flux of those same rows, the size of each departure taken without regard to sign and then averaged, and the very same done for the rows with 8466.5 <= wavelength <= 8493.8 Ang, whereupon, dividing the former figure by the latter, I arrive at 1.2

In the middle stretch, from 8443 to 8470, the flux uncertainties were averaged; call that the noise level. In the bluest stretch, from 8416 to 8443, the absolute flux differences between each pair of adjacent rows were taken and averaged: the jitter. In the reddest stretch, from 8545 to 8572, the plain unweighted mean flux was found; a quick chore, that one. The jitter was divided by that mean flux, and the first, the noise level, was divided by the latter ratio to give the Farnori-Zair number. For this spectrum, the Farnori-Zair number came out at 3.4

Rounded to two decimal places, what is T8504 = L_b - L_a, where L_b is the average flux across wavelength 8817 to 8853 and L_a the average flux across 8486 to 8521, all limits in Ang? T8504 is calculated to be 0.12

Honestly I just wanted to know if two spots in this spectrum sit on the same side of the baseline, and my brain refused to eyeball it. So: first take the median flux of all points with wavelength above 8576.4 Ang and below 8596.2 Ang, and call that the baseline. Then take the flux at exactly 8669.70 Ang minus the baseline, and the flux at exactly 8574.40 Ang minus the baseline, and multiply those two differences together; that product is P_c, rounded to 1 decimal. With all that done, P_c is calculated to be 0.1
